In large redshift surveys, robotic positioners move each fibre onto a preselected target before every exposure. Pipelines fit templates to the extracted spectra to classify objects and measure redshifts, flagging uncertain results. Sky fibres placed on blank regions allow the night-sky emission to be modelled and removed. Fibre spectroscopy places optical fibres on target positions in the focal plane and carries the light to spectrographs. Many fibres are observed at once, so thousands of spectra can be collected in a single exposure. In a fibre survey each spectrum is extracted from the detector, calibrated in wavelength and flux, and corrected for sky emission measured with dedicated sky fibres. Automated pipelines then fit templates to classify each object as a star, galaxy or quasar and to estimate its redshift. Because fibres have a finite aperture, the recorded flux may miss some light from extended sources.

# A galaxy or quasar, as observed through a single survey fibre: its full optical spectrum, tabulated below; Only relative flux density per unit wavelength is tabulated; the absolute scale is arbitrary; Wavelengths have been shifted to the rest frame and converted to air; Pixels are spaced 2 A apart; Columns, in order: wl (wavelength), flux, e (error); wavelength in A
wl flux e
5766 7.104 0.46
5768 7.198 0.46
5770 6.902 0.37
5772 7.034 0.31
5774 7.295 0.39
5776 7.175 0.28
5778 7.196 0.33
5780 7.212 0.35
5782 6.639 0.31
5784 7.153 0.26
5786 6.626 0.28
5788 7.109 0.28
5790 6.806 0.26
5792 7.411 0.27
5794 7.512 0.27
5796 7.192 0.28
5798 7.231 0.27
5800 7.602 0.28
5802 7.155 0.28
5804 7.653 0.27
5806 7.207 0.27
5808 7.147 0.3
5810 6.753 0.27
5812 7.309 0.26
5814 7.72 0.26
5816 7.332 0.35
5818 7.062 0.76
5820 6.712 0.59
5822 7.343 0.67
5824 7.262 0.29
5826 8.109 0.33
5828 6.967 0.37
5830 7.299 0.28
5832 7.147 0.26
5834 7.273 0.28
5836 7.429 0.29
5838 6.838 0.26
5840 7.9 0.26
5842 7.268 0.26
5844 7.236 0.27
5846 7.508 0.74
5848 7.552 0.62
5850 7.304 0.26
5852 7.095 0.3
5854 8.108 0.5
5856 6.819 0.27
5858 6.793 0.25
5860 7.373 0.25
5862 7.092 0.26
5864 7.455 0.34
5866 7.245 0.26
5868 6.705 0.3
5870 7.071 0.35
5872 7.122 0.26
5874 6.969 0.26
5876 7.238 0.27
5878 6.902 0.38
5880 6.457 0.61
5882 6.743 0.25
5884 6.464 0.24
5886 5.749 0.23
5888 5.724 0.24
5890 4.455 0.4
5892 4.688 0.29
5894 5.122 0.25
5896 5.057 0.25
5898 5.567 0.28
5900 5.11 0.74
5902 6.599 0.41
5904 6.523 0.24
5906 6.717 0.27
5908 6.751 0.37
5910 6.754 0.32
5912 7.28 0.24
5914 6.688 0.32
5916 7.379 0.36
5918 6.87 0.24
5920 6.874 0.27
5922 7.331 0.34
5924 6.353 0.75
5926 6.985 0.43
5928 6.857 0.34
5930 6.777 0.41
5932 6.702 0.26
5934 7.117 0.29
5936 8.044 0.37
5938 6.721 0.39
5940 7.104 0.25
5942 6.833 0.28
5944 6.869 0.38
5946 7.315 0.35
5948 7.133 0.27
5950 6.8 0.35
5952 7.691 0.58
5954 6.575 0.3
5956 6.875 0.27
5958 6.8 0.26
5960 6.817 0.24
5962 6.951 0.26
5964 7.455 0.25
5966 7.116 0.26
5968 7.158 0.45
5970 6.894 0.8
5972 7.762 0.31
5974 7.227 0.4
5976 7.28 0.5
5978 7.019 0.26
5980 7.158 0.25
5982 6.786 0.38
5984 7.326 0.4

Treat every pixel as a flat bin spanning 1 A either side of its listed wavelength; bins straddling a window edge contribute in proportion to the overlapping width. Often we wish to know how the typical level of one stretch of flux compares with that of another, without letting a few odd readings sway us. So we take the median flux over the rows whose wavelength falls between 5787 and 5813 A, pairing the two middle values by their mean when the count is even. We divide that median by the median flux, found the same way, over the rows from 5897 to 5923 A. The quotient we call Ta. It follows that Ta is 1.07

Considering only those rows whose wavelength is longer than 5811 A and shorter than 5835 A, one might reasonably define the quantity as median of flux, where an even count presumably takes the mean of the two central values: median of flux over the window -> 7.3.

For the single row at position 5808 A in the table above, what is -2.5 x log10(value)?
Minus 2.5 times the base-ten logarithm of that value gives -2.135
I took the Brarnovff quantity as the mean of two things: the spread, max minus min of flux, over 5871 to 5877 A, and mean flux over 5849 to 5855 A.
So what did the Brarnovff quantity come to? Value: 3.89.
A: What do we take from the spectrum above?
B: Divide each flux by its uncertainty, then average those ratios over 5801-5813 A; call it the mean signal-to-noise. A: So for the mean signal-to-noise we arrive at 26.3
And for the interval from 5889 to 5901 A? 15.8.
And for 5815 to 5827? 17.0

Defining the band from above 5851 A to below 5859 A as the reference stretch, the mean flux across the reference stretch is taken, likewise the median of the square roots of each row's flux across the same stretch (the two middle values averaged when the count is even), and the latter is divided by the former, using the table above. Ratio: 0.366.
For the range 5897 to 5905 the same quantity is 0.413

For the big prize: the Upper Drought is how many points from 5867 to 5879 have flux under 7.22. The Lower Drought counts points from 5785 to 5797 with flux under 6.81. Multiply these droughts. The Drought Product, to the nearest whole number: 10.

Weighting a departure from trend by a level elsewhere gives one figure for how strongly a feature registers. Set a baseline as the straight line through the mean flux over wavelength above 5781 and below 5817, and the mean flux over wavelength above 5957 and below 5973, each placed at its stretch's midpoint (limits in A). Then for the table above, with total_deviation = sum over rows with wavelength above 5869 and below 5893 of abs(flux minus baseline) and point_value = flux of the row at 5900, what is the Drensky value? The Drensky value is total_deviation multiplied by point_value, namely 54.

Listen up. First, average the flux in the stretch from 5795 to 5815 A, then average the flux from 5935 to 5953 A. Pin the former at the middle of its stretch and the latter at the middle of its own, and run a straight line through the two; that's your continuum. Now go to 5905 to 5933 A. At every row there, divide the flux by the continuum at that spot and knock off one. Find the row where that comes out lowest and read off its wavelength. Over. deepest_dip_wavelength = 5924 A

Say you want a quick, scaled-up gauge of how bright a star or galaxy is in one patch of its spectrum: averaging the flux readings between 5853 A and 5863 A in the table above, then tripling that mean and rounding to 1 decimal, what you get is 21.7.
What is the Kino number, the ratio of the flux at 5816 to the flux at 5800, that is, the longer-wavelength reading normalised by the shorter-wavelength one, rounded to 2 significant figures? 0.96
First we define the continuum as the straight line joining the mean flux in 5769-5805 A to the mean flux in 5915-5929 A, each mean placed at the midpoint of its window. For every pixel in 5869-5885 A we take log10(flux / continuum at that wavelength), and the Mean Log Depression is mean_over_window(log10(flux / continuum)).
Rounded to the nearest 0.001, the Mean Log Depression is -0.010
